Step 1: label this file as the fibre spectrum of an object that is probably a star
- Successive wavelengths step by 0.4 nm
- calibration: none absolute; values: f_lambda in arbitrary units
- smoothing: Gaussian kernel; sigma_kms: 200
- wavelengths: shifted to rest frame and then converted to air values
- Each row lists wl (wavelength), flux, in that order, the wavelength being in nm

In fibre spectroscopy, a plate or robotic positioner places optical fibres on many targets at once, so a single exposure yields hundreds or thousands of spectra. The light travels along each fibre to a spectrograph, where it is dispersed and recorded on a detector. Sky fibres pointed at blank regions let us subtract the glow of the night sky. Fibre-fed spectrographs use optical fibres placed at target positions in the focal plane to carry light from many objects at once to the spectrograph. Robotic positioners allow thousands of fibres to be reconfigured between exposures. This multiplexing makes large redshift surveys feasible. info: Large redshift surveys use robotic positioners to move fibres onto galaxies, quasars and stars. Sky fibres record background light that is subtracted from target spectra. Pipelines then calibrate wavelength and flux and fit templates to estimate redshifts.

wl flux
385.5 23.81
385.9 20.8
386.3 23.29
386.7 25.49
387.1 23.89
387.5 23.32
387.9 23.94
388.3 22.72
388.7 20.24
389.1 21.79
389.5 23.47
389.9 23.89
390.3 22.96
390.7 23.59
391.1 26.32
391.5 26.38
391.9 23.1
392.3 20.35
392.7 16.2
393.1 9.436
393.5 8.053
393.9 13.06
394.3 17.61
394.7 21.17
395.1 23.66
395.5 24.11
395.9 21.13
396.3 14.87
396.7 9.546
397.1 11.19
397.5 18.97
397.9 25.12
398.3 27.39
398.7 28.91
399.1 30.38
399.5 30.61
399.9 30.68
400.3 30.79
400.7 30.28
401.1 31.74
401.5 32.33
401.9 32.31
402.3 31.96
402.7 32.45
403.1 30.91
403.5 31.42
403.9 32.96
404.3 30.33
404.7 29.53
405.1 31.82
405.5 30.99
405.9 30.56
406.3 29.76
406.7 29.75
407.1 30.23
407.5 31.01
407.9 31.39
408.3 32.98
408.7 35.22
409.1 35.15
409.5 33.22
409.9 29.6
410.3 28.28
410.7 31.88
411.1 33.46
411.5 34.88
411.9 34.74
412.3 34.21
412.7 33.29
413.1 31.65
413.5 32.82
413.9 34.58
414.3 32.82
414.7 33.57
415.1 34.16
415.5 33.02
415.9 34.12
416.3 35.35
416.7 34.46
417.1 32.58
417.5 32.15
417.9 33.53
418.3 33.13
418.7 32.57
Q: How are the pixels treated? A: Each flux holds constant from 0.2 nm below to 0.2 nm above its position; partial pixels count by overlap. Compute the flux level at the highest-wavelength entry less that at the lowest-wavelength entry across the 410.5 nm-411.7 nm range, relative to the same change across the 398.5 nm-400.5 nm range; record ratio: 1.60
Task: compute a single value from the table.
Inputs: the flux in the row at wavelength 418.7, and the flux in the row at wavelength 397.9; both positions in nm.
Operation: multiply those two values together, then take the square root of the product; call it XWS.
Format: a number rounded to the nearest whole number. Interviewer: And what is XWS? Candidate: 29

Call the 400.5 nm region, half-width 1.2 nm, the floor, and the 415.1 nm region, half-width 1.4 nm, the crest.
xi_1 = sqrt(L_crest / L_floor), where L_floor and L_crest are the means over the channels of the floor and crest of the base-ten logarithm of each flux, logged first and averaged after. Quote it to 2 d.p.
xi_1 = 1.01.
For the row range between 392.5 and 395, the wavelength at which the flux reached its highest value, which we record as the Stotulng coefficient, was 394.7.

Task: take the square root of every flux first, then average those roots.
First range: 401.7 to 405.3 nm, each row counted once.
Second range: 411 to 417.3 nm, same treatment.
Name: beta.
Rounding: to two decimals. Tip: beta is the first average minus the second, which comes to -0.19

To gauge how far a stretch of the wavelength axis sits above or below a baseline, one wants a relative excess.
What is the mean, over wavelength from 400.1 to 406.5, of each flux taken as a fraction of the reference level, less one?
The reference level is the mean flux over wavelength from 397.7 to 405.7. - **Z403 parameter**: 0.02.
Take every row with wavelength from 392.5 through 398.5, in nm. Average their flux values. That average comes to 17.4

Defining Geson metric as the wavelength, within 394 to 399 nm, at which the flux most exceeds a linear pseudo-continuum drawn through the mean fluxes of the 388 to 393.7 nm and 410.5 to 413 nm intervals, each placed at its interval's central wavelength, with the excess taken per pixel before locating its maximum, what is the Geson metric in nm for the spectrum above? 398.7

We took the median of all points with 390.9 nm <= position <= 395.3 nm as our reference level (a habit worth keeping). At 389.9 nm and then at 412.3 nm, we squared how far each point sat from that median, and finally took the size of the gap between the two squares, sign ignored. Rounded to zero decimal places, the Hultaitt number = 180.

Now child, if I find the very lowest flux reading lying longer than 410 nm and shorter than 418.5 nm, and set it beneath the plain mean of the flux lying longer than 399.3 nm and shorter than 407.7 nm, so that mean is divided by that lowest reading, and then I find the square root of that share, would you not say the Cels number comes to 1.05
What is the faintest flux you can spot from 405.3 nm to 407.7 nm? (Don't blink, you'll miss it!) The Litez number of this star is 29.75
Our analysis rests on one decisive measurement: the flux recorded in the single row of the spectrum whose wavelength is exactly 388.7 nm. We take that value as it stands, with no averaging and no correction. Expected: 20.24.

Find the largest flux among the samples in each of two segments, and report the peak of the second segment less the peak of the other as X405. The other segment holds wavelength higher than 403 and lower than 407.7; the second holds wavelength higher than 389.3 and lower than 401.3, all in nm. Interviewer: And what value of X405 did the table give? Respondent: -1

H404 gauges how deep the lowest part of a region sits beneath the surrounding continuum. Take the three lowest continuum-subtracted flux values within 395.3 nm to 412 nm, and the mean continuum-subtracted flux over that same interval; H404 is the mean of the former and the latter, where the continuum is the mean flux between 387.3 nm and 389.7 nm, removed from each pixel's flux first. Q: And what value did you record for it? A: -2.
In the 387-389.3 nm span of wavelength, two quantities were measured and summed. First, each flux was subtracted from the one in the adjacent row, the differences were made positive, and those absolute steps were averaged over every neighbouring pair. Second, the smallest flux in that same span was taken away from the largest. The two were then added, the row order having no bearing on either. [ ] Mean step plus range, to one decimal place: 5.0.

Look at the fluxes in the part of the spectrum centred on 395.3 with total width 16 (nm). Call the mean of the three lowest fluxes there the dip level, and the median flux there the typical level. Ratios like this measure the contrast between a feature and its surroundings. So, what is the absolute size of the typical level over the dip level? 2.6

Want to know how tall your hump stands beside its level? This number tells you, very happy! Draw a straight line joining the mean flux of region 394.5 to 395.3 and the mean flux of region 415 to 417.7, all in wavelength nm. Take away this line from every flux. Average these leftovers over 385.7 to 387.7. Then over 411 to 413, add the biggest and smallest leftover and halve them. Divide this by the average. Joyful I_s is 0.50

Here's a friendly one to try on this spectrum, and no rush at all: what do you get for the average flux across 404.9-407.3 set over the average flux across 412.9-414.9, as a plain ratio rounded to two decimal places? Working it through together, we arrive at 0.92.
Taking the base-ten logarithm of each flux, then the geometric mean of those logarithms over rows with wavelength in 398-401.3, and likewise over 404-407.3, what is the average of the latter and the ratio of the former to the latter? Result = 1.24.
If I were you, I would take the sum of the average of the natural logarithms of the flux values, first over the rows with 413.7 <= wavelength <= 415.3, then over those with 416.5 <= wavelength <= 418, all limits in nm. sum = 7.02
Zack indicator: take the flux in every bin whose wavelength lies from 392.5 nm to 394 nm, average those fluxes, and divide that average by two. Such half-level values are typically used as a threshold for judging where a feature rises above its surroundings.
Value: 6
